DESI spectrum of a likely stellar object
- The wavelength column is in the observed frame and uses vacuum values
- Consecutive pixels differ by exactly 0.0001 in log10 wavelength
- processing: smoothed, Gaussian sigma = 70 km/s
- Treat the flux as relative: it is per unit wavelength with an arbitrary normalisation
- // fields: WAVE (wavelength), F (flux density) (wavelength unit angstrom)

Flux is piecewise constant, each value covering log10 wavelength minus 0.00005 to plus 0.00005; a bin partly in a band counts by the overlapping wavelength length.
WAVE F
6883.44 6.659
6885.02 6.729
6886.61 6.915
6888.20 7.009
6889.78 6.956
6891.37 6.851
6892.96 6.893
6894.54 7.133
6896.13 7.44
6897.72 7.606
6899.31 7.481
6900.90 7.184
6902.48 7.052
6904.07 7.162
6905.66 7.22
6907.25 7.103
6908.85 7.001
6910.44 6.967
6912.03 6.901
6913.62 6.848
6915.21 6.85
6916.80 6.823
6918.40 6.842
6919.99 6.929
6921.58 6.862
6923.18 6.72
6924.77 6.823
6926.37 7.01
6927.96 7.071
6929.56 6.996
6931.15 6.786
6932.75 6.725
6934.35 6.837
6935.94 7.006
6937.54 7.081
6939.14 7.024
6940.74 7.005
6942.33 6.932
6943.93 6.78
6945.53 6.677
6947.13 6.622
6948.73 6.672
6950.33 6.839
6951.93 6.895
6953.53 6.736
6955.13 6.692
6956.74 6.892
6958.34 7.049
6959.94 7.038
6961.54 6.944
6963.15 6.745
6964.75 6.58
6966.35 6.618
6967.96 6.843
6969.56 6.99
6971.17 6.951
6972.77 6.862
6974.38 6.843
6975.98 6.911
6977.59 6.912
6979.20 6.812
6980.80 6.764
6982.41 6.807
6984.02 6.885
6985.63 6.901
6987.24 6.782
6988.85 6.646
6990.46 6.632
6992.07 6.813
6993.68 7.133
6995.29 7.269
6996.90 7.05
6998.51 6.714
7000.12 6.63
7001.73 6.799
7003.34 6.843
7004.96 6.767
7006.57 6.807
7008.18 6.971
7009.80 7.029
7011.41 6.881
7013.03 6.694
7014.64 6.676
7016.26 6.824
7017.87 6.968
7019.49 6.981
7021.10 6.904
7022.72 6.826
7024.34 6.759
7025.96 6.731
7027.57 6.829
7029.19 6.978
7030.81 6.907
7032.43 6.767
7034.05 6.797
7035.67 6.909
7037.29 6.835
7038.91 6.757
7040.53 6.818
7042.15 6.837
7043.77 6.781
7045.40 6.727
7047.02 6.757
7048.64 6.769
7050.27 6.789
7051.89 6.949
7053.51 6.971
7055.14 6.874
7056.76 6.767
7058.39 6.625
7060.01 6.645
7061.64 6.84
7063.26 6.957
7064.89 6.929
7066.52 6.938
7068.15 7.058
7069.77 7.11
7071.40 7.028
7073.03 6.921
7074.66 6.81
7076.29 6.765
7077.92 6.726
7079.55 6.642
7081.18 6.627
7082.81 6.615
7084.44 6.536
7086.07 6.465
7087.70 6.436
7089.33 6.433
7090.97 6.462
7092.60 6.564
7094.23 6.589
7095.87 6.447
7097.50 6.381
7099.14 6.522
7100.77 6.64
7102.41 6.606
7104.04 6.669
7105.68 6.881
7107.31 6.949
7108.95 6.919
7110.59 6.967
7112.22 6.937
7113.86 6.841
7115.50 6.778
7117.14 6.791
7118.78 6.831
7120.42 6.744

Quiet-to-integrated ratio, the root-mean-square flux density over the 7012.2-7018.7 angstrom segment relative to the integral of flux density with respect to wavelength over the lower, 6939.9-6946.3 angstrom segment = 0.155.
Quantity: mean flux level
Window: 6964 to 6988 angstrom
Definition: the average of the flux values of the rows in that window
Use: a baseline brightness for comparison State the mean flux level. 6.831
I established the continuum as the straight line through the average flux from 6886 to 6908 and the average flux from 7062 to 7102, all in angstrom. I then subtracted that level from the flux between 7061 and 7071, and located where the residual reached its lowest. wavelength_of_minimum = 7061.64 angstrom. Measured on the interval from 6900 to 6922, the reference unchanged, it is 6916.80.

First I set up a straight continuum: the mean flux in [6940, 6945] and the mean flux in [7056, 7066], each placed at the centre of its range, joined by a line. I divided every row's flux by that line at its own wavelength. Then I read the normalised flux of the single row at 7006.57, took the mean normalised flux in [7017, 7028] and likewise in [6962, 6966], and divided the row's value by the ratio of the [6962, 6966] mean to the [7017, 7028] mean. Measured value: 1.03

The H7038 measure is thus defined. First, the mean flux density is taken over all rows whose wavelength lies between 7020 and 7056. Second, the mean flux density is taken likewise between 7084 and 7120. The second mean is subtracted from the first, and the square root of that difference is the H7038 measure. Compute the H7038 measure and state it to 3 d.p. 0.406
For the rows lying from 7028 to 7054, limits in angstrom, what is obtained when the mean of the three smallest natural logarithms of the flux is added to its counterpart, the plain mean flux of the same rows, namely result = 8.74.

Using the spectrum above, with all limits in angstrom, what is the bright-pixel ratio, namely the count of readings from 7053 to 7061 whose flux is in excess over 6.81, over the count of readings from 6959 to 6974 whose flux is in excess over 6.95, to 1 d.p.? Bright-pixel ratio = 0.7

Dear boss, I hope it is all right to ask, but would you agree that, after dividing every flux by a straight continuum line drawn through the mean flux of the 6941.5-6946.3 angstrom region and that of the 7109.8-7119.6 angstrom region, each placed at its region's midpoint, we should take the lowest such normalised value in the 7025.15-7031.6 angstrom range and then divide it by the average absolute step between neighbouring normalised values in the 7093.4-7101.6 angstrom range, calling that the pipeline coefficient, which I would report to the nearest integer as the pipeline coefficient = 58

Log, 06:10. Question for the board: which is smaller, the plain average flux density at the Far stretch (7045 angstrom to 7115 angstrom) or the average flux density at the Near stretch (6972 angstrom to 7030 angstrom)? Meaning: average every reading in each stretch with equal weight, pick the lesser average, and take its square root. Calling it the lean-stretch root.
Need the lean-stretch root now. 2.60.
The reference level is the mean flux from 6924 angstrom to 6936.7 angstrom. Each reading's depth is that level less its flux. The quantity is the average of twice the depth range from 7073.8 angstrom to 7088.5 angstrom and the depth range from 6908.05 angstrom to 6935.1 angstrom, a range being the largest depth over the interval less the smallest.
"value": 0.55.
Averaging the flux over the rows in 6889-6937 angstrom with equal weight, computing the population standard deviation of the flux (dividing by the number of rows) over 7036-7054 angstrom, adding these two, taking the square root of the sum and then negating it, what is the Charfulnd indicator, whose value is -2.660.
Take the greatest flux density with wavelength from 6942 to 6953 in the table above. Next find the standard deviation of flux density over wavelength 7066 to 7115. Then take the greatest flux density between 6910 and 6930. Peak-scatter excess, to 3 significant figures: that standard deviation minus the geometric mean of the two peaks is -6.79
